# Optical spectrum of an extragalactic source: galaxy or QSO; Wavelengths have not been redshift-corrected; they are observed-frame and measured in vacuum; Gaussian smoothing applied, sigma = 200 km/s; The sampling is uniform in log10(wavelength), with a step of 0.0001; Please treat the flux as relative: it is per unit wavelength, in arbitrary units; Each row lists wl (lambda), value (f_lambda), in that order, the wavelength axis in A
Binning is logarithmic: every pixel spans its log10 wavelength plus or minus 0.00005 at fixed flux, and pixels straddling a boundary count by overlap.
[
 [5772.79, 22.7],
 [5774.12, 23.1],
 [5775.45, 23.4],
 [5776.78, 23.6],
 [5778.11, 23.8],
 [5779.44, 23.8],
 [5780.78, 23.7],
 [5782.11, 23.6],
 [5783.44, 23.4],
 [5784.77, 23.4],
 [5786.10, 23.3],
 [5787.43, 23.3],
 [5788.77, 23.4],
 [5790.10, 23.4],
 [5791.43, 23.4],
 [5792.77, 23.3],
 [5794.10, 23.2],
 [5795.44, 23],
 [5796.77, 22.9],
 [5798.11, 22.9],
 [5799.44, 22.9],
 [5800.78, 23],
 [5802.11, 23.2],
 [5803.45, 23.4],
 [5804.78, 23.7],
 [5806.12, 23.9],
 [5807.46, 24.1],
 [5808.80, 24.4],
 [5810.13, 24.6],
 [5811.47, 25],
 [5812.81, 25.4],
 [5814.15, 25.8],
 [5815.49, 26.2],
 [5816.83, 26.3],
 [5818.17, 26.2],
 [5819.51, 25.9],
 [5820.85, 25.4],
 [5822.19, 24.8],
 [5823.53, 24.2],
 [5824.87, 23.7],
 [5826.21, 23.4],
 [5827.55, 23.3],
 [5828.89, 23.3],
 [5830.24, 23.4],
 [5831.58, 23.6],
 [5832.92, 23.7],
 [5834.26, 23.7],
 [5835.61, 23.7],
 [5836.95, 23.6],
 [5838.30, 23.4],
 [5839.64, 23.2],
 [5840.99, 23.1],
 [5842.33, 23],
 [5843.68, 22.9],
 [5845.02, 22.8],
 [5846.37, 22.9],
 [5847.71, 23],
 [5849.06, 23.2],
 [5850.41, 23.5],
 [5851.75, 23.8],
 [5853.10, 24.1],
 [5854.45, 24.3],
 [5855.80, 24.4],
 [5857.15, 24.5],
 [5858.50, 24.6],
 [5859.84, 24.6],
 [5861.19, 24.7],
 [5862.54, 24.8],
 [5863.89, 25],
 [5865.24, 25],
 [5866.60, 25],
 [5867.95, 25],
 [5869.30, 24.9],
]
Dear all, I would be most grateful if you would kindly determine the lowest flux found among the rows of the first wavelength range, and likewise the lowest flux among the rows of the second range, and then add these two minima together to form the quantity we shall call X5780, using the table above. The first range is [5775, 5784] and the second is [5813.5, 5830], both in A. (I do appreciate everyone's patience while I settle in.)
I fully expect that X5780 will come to 46.7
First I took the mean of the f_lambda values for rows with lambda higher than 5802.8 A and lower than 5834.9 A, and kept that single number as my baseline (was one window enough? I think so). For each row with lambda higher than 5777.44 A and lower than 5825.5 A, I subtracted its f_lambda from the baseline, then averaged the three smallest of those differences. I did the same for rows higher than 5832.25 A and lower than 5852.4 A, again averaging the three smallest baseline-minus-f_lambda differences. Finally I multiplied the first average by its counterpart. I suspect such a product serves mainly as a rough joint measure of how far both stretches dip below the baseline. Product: -1.3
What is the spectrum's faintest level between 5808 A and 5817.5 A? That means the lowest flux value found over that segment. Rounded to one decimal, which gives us 24.4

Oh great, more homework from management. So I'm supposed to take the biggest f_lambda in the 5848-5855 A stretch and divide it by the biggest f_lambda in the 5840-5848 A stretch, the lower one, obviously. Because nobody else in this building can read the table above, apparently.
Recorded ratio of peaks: 1.05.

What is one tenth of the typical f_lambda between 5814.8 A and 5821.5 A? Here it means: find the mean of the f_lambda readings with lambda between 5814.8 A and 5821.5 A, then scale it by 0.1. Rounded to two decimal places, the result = 2.60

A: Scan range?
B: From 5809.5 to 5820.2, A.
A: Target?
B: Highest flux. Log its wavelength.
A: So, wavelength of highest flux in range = 5816.83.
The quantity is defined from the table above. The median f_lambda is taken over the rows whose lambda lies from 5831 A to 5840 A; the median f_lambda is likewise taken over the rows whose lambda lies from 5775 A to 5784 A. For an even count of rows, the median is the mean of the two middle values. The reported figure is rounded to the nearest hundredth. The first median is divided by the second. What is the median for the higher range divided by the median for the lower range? 1.00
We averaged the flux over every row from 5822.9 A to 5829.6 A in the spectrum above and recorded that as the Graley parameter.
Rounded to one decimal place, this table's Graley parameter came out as 23.6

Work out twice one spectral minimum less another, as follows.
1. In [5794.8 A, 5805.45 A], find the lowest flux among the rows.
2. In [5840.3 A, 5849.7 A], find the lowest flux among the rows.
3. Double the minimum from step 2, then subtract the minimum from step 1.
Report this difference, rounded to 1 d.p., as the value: 22.7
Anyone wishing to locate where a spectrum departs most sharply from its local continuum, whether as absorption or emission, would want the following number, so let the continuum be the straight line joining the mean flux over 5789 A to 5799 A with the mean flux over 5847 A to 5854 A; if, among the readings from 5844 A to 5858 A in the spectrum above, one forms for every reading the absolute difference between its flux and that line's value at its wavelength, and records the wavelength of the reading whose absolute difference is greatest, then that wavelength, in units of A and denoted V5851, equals 5857.15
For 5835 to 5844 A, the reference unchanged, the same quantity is 5843.68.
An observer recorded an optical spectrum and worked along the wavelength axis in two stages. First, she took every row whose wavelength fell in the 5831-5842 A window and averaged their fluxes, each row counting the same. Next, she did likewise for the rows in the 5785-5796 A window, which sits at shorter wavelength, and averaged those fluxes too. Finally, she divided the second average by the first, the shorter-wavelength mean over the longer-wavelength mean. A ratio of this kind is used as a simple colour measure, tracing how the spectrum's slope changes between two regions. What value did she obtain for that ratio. 0.99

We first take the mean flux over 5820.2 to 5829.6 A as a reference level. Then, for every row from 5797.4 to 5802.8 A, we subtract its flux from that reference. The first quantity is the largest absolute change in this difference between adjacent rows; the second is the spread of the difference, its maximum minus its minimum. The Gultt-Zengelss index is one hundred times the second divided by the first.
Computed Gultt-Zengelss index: 150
